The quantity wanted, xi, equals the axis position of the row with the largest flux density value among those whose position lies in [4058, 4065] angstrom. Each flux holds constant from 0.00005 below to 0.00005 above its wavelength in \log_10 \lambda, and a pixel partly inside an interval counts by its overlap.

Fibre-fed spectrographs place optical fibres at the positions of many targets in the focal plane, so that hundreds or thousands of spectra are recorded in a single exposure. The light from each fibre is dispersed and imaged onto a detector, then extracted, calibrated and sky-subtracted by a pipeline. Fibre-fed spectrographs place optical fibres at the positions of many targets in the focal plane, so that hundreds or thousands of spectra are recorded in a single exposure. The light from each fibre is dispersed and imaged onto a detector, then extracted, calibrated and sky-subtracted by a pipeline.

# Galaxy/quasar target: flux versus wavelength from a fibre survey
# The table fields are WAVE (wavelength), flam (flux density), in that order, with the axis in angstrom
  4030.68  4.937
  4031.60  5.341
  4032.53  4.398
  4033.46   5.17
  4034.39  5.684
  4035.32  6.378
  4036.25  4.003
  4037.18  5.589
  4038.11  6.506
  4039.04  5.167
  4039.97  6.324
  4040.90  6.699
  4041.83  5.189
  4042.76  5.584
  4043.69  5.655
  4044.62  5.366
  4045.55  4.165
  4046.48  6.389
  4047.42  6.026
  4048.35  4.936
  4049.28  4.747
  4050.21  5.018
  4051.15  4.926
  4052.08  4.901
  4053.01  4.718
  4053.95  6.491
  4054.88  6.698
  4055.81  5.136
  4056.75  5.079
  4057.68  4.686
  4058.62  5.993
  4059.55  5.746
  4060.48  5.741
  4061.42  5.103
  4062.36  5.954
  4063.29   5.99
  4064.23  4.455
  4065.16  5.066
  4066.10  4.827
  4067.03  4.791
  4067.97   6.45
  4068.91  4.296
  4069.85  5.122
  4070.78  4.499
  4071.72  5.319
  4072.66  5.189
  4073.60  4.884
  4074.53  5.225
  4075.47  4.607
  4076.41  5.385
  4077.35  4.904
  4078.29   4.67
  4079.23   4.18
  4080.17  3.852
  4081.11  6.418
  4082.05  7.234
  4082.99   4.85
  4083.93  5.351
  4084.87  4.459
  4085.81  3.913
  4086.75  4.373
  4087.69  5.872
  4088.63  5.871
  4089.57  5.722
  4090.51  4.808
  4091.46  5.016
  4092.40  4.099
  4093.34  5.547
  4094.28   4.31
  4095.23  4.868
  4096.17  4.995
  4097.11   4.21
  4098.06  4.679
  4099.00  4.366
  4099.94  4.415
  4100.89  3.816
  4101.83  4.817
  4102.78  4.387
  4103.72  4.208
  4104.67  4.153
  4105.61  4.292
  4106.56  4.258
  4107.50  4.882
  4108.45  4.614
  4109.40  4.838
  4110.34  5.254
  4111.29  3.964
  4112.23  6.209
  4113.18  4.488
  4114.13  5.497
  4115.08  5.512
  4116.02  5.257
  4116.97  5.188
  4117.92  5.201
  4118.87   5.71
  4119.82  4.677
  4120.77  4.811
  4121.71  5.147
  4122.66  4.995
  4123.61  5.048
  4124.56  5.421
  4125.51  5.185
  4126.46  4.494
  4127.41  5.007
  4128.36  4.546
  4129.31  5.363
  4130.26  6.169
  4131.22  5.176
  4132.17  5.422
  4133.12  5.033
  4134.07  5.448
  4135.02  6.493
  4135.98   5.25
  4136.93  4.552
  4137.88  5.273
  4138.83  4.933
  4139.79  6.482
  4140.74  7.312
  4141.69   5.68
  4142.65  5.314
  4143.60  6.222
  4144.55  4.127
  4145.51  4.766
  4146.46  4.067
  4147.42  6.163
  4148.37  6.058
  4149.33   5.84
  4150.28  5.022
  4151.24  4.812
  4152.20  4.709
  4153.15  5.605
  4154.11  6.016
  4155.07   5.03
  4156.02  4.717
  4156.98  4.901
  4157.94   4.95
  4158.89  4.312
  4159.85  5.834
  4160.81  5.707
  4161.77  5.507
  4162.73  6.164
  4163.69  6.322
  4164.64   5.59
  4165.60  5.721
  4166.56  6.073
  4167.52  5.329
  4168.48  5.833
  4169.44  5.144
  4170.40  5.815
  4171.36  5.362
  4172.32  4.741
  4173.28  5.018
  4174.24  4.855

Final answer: 4058.62 angstrom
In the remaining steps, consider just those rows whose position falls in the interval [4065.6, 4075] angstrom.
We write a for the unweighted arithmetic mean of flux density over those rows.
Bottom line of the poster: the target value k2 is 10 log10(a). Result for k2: 7.0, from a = 5.1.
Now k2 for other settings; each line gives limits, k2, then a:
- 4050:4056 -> 7.3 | 5.4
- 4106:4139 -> 7.1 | 5.1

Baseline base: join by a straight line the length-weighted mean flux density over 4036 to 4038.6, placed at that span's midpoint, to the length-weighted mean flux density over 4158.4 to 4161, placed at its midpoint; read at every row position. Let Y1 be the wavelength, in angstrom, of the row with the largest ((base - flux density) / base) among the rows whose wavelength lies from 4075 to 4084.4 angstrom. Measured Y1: 4080.17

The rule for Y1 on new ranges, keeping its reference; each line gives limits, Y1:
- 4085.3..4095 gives 4085.81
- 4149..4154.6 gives 4152.20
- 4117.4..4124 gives 4119.82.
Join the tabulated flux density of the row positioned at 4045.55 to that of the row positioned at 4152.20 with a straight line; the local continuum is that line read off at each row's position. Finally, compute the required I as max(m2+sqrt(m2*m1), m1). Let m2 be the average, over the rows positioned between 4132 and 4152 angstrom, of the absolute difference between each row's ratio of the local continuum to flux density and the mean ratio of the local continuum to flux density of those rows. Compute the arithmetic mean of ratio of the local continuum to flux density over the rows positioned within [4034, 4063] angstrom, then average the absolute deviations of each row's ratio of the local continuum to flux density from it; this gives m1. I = 0.197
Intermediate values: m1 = 0.088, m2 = 0.102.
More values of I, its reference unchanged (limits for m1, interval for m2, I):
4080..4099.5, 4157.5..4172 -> 0.148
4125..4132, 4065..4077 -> 0.126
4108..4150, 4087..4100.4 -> 0.182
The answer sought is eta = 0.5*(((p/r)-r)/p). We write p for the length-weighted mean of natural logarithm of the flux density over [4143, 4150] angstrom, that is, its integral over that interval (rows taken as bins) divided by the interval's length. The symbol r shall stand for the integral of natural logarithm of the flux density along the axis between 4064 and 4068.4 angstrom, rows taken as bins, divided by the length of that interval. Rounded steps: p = 1.66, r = 1.63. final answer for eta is -0.186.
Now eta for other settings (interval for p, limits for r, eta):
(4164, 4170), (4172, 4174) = -0.144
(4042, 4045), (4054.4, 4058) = -0.197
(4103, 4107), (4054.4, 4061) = -0.302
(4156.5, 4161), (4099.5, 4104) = -0.109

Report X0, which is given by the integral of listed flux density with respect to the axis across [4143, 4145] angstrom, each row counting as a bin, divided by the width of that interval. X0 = 5.22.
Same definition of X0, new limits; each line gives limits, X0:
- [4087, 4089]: 5.71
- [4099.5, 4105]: 4.30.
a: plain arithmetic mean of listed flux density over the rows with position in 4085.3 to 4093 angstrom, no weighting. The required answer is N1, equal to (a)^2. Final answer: 24.6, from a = 4.96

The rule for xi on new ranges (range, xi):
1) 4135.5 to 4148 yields 4140.74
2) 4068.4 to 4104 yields 4082.05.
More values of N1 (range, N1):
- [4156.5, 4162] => 27.1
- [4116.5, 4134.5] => 26.6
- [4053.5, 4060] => 32.4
